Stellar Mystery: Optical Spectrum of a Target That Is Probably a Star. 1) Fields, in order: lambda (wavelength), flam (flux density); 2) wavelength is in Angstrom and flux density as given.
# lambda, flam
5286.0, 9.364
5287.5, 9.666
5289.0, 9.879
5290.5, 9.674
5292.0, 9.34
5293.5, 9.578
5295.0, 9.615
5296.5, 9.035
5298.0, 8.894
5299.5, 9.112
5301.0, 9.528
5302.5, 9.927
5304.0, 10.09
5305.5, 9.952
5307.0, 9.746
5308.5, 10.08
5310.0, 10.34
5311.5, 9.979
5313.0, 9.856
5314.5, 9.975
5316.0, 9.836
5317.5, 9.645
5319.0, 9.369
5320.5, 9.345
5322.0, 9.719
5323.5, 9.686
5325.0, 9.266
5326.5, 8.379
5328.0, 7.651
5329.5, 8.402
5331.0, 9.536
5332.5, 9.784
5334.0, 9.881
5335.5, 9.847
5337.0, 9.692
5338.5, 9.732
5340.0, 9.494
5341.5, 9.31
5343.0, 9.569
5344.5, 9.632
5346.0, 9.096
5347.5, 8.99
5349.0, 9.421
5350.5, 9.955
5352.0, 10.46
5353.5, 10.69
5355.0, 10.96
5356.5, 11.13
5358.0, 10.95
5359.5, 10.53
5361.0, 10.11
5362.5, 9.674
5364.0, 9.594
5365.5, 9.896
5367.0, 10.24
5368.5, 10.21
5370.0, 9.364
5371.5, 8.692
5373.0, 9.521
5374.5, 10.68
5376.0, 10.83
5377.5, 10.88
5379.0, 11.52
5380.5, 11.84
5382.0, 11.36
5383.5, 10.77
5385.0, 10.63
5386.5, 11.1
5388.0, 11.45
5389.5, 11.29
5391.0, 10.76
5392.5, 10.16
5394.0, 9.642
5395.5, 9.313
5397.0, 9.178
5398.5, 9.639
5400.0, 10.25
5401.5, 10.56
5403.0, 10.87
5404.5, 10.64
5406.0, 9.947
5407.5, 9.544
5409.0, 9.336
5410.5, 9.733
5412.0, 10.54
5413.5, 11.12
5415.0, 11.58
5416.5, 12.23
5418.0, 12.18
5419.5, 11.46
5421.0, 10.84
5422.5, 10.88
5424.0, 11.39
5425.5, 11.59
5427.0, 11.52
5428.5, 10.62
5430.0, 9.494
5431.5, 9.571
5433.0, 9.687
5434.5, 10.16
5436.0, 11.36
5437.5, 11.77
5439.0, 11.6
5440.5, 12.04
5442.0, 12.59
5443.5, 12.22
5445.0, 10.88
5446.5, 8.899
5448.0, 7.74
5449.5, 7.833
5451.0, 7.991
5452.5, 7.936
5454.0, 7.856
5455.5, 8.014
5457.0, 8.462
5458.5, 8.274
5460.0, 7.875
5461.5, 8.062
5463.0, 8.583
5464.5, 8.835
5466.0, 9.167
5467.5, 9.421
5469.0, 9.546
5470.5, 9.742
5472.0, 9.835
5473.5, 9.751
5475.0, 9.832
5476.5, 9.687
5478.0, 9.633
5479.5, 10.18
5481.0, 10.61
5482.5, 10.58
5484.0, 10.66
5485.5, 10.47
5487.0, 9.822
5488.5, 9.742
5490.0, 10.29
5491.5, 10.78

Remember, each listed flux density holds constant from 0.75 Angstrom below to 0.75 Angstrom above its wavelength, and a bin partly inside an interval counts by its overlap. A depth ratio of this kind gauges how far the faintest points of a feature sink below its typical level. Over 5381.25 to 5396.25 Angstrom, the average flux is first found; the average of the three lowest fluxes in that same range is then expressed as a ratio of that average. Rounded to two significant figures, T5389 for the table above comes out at 0.91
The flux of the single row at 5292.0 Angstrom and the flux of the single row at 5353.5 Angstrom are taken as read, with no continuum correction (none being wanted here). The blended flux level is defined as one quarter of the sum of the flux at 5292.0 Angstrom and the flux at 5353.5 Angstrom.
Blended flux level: 5.01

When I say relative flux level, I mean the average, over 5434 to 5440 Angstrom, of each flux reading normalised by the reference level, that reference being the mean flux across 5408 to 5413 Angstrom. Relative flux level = 1.14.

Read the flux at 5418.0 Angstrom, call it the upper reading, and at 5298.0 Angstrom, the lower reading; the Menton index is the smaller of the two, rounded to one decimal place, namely 8.9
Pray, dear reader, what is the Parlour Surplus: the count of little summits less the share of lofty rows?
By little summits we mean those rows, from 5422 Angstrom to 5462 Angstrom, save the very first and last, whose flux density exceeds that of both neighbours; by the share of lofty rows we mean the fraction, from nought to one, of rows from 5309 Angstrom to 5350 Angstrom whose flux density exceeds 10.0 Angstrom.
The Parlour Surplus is 5.0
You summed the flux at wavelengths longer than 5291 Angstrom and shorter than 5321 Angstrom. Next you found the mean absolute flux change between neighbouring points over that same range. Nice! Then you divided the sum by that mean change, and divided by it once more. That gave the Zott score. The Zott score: 3665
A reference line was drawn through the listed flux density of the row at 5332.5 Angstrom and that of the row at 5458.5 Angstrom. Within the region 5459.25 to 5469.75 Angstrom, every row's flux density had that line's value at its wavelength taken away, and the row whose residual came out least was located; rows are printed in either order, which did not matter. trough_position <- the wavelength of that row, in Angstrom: 5460.0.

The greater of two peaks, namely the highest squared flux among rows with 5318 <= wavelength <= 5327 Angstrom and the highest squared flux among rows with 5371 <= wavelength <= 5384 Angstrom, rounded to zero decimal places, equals 140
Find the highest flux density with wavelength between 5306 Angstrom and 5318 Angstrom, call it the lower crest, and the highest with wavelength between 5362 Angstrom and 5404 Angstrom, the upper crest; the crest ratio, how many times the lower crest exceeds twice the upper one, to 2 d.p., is 0.44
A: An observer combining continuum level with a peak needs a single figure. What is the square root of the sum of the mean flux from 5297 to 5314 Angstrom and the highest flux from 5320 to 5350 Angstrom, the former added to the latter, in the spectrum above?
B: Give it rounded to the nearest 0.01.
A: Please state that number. 4.43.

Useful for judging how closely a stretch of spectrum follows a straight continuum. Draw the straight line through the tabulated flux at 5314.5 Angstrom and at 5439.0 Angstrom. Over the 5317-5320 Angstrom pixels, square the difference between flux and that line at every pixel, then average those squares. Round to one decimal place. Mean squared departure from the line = 0.3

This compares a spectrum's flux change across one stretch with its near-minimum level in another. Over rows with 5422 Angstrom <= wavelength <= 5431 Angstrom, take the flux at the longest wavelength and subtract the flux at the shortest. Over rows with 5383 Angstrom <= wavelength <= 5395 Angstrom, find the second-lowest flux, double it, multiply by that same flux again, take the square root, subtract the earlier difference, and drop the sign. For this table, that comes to 15.8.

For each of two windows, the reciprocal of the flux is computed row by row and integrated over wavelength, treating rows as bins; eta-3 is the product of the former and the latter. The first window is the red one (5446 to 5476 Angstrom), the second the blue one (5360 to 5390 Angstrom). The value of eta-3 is 10.0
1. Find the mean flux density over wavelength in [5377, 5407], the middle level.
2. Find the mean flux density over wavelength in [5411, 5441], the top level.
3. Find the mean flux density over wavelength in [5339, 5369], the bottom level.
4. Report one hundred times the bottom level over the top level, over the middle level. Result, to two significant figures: 8.5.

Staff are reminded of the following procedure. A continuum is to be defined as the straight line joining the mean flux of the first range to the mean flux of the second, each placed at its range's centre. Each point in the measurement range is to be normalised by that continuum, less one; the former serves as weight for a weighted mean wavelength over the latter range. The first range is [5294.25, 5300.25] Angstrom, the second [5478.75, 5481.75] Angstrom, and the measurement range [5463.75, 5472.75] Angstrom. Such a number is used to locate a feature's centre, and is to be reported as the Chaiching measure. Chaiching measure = 5467.3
